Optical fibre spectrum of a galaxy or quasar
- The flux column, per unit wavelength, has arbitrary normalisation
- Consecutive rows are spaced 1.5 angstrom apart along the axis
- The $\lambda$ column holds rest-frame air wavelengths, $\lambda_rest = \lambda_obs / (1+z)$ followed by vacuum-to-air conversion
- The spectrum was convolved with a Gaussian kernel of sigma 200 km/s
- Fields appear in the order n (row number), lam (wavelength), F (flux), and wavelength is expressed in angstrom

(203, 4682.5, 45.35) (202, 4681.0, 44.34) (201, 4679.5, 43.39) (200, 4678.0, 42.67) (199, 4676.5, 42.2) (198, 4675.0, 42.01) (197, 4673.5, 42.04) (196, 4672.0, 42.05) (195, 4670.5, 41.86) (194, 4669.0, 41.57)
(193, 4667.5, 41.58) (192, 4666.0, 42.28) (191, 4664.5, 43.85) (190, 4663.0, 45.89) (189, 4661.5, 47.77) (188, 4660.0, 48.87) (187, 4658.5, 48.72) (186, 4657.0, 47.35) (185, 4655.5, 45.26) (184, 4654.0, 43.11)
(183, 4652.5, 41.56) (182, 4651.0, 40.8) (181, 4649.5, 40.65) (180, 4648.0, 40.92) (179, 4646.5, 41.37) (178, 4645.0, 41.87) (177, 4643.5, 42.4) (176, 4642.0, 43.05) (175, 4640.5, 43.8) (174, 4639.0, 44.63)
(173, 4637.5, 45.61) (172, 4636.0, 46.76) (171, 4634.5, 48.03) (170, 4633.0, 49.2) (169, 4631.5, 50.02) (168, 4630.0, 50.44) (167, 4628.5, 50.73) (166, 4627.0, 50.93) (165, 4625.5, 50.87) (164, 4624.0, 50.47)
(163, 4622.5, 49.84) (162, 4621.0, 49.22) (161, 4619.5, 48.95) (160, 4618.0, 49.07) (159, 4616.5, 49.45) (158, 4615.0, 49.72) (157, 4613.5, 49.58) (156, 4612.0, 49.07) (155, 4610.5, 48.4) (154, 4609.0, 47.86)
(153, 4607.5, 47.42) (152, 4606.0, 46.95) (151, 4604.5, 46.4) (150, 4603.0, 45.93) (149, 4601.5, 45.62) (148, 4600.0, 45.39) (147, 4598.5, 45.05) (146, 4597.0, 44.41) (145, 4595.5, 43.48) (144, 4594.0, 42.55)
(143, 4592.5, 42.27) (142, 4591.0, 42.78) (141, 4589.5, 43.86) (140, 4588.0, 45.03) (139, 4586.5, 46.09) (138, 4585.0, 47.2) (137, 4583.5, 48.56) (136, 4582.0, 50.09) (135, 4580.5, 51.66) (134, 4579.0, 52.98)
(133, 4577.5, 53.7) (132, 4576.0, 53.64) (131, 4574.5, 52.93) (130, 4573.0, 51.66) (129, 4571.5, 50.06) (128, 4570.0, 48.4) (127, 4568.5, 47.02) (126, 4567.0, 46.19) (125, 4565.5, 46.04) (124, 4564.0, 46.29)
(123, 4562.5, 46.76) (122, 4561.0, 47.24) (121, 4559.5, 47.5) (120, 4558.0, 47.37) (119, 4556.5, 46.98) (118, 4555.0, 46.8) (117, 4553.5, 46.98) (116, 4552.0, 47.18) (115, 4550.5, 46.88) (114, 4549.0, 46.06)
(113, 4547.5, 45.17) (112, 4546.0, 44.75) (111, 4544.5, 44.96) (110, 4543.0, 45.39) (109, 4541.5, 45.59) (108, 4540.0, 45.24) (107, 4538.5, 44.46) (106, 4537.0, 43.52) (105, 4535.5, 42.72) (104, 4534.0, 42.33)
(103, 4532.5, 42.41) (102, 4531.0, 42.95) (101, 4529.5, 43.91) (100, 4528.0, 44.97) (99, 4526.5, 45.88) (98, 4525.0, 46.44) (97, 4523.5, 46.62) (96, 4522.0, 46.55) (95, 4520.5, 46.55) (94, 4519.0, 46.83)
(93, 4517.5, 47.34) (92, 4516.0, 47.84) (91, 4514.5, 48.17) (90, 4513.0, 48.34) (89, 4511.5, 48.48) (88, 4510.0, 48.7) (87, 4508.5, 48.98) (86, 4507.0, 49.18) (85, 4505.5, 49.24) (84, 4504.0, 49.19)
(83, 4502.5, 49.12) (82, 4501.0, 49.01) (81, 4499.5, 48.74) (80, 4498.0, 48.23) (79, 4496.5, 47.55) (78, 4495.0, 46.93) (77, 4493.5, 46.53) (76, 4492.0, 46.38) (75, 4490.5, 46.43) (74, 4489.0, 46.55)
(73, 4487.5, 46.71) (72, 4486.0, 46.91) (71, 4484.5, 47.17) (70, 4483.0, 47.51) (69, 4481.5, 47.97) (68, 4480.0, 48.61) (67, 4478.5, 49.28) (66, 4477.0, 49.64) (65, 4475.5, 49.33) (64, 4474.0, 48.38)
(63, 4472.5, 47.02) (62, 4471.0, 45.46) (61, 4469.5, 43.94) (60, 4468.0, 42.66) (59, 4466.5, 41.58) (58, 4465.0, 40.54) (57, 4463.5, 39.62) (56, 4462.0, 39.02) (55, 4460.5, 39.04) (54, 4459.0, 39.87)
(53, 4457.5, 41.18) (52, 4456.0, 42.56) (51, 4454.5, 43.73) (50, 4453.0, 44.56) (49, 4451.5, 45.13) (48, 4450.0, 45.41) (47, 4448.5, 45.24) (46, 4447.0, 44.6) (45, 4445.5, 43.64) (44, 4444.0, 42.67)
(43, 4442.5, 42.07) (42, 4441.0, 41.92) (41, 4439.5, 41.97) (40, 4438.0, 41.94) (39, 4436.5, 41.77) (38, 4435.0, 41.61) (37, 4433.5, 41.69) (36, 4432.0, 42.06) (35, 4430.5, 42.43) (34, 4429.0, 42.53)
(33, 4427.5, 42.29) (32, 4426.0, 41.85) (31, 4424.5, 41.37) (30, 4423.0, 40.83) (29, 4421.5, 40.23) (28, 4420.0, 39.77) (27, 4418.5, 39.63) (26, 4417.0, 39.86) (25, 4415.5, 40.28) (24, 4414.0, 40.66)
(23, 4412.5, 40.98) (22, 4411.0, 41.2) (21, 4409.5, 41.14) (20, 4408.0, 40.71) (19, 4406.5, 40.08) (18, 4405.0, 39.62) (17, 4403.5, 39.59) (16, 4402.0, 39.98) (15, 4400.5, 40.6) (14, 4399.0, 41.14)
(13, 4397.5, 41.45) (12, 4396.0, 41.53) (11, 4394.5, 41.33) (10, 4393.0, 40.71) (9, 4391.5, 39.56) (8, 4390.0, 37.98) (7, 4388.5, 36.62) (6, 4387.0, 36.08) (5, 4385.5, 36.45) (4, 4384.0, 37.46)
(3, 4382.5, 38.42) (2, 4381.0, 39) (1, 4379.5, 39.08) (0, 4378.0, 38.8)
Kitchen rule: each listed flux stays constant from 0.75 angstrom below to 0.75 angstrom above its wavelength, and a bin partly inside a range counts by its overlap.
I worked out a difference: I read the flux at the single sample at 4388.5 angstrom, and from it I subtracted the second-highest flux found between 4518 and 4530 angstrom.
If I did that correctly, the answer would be -10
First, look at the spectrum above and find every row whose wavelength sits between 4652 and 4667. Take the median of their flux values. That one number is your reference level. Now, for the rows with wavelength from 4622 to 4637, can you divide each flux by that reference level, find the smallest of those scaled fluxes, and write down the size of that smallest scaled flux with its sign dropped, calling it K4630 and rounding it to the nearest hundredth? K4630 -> 1.03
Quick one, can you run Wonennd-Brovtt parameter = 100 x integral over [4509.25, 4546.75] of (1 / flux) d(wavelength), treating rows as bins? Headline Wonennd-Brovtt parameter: 82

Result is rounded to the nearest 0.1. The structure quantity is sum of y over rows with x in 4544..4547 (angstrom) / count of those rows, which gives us 44.9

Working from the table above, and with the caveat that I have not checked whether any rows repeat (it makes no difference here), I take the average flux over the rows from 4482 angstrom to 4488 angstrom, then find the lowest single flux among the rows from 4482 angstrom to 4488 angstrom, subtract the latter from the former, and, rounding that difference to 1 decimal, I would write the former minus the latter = 0.4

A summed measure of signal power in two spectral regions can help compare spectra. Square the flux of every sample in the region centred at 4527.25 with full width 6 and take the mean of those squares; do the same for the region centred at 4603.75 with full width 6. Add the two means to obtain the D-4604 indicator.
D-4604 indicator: 4190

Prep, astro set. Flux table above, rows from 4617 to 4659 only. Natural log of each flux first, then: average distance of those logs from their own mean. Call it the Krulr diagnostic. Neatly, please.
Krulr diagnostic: 0.07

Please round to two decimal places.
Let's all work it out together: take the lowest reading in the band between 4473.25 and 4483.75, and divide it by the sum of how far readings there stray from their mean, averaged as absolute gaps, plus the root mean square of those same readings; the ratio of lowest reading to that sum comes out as 0.96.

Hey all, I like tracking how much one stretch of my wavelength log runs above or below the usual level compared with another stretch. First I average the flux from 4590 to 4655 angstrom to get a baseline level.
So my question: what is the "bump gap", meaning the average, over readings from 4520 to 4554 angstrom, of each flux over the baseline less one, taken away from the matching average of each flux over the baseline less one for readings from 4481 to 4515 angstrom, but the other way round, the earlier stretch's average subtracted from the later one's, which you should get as -0.06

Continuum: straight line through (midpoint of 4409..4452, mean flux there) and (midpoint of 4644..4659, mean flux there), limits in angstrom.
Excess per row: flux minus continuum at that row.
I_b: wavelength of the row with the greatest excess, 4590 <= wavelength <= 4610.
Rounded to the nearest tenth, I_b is 4609.0 angstrom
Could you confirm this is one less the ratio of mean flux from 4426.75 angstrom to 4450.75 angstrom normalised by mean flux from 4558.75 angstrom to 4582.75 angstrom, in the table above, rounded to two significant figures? 0.14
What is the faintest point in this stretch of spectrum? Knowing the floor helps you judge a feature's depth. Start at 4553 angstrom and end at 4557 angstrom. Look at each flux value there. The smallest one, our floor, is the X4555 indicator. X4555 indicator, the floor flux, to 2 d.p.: 46.80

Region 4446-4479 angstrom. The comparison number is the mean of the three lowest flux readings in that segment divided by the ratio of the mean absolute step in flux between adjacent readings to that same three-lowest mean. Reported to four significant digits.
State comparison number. 1777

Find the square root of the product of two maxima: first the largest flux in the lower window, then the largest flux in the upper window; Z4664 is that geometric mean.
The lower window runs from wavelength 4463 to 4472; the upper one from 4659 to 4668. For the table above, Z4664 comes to 47.1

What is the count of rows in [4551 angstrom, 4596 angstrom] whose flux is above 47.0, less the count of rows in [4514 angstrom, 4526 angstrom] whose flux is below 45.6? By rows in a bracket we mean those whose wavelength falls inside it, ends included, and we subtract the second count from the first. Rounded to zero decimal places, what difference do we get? 16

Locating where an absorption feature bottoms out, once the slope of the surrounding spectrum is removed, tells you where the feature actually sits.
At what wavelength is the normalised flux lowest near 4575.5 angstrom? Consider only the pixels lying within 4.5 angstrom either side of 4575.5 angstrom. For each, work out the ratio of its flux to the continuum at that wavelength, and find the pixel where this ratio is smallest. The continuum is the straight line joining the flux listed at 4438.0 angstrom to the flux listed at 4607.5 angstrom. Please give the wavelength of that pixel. 4571.5 angstrom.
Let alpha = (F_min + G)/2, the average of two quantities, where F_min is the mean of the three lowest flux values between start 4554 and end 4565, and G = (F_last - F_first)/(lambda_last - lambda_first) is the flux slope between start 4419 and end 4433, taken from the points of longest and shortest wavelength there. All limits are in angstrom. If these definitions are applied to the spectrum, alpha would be 23.4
